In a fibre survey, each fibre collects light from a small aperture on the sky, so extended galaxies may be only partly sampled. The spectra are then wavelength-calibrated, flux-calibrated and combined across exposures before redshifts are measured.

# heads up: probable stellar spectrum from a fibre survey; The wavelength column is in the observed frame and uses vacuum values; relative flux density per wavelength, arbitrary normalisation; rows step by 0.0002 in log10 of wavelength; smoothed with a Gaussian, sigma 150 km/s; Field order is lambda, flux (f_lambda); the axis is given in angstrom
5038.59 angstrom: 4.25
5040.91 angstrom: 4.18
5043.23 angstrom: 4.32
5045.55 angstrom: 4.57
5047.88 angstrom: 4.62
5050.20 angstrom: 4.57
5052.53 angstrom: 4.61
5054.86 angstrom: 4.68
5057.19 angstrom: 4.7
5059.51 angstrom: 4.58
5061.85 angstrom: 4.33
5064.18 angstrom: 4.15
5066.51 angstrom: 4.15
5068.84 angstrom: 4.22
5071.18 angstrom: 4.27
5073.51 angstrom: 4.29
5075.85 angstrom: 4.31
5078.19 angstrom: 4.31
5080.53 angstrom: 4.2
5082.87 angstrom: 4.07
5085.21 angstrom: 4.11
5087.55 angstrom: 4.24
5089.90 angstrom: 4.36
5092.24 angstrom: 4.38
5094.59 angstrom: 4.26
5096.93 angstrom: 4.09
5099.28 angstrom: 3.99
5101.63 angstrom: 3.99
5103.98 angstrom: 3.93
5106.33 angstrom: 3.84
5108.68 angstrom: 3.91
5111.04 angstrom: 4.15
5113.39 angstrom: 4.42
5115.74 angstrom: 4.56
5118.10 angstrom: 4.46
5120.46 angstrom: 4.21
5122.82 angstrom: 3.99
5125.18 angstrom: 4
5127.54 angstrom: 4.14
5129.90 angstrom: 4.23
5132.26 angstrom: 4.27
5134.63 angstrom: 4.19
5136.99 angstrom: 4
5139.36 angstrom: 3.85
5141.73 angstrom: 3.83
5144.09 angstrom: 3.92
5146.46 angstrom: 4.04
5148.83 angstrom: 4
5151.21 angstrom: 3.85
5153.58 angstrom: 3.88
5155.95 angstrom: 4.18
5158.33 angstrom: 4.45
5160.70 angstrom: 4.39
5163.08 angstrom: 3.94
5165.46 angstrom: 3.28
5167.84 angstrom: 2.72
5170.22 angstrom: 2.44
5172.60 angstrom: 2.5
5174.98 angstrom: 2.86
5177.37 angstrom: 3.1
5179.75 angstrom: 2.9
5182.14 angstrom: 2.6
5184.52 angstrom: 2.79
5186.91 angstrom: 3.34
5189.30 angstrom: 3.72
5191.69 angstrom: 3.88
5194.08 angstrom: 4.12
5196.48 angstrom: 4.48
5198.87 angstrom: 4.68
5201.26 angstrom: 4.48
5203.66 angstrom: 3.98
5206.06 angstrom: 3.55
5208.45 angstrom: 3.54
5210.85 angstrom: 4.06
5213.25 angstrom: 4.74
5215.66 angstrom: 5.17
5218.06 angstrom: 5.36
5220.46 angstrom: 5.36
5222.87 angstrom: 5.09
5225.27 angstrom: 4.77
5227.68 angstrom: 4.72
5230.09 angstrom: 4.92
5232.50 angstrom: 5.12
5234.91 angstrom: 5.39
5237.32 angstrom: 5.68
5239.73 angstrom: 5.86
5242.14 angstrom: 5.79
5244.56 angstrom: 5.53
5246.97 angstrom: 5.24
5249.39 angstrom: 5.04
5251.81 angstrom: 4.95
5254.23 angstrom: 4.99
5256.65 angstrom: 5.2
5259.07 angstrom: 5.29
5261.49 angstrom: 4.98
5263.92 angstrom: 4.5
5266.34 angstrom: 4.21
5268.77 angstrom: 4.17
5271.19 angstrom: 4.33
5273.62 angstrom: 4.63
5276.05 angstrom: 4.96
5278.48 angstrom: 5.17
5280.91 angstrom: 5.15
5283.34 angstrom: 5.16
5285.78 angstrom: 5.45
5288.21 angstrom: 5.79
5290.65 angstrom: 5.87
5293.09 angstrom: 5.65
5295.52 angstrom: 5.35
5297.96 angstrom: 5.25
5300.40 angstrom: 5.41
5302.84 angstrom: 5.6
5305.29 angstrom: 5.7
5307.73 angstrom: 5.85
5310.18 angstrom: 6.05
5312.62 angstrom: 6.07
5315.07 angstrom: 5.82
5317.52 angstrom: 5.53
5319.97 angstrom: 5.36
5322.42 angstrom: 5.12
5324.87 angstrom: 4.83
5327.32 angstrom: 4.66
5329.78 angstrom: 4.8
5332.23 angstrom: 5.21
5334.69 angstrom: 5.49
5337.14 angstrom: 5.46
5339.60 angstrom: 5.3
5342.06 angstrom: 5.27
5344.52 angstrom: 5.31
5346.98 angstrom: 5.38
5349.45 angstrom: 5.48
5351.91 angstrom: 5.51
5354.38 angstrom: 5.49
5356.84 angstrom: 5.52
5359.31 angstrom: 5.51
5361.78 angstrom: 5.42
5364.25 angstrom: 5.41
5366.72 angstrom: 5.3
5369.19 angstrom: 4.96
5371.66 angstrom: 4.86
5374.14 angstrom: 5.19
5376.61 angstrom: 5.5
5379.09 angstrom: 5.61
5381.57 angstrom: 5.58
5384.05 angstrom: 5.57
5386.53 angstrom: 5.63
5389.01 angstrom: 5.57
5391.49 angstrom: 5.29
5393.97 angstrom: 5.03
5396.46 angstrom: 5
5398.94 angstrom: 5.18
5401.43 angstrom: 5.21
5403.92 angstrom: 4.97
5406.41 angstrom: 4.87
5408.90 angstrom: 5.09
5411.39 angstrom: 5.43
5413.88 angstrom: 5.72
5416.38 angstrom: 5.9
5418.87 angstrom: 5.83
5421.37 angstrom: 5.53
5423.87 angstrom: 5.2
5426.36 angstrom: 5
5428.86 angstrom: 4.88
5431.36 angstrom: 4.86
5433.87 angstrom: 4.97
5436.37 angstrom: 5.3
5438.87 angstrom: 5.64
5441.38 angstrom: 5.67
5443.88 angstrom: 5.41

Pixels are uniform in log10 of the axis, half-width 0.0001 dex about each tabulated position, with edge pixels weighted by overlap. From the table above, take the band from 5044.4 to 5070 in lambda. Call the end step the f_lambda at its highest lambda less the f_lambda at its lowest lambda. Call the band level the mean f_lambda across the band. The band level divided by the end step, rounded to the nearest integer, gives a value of -13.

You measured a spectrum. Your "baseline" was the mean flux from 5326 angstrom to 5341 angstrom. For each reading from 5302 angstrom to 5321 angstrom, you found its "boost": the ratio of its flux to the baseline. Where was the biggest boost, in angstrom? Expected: 5312.62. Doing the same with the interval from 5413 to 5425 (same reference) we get 5416.38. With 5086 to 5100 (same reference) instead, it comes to 5092.24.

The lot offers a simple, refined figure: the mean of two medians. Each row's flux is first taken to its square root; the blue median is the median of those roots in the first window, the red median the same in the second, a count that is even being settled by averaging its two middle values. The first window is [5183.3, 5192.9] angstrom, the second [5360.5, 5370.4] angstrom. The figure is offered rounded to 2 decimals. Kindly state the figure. 2.10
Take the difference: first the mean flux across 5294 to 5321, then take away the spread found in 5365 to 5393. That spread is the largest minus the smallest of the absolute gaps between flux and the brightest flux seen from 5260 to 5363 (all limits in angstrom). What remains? 4.9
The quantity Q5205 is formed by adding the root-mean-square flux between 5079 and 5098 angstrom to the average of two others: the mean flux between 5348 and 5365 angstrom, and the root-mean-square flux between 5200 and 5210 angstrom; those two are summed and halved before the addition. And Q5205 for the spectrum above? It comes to 8.91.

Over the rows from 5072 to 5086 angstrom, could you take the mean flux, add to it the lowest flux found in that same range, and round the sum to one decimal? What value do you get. 8.3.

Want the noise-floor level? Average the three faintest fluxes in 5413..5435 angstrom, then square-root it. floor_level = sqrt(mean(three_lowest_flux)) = 2.21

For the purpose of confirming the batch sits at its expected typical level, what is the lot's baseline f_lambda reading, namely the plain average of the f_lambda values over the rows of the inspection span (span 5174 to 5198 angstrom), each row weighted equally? 3.4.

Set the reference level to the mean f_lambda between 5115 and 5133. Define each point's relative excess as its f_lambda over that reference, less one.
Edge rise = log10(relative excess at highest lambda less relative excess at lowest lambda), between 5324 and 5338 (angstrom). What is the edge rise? -0.83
